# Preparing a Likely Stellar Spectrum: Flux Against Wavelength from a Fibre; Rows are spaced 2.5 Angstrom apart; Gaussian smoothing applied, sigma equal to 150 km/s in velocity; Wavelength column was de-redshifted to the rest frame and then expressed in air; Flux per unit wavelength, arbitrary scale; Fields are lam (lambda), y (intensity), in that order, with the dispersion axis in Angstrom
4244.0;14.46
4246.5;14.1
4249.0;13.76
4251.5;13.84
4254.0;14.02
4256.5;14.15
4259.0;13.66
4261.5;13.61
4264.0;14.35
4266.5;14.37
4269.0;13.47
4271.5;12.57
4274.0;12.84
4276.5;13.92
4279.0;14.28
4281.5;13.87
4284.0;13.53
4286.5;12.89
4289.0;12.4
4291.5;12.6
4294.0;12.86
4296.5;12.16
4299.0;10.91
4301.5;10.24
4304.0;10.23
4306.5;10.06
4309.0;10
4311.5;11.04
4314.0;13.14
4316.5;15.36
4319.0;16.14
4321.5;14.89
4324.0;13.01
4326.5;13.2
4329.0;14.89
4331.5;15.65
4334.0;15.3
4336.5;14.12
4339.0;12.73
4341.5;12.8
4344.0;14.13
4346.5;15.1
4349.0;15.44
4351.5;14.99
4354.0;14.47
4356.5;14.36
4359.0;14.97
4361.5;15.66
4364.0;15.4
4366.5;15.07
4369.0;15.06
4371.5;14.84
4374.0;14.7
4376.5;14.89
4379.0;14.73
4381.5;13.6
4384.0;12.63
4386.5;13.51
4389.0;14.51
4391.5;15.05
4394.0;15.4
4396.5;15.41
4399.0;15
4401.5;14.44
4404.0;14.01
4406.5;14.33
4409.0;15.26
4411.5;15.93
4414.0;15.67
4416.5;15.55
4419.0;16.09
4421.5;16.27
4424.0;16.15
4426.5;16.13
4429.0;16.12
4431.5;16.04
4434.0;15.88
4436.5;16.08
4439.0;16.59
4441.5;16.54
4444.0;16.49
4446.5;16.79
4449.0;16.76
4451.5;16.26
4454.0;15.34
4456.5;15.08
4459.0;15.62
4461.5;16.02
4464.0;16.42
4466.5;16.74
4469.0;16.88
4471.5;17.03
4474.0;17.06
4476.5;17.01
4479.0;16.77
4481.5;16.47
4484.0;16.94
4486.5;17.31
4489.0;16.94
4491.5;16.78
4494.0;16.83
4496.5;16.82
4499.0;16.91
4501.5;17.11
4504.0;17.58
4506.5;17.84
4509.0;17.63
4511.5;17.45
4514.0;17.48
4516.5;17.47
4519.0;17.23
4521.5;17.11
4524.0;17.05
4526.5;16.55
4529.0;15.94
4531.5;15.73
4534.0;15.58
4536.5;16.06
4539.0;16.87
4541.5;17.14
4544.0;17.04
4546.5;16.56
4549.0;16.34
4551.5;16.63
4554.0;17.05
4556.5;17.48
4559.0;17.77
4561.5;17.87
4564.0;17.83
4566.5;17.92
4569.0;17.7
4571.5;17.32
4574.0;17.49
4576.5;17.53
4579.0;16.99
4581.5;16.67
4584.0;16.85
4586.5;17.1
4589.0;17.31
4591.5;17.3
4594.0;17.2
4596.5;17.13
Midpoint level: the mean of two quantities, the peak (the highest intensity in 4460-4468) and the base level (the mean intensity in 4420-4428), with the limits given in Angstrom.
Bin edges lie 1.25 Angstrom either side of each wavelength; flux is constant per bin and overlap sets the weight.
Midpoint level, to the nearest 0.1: 16.5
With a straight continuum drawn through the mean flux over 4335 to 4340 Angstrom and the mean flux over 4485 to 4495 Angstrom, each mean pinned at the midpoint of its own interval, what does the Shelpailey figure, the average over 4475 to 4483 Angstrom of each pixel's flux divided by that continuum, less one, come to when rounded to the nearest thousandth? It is 0.003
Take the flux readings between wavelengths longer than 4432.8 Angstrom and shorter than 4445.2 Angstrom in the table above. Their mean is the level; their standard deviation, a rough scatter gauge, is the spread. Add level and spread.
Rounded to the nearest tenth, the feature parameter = 16.6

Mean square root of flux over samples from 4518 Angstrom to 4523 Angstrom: 4.14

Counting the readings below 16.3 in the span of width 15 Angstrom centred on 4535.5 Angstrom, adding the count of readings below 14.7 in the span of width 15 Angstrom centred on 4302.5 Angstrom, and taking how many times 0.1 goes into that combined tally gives 100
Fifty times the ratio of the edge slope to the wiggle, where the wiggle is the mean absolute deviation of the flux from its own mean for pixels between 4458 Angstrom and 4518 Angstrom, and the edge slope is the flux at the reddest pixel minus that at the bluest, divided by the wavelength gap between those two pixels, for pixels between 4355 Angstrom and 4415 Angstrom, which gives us 3.1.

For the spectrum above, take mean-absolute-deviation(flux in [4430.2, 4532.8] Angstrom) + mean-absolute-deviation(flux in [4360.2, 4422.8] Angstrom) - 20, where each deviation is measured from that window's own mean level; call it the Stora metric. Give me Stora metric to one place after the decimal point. -18.9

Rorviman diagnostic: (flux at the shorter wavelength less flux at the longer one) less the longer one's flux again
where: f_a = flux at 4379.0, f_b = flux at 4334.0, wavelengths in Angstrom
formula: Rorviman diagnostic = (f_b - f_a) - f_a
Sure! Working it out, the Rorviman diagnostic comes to -14.2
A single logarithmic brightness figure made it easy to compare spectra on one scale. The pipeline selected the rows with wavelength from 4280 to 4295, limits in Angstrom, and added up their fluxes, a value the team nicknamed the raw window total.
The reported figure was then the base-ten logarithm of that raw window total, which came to 1.89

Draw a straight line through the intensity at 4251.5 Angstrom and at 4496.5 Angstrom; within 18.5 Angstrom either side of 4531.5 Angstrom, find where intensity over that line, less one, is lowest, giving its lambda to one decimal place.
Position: 4534.0 Angstrom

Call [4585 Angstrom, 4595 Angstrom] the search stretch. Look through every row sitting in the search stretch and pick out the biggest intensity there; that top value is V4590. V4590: 17.31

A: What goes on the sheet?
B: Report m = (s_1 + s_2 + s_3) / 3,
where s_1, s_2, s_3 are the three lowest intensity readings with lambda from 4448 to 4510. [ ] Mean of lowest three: 15.3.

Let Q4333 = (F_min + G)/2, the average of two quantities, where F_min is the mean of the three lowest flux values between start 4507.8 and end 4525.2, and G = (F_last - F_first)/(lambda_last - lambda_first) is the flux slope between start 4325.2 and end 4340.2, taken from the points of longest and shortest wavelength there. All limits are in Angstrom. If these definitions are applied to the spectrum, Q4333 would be 8.5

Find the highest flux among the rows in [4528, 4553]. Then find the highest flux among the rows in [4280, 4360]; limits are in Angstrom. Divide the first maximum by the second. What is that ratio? 1.06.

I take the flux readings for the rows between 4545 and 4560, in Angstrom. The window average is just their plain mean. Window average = 17.0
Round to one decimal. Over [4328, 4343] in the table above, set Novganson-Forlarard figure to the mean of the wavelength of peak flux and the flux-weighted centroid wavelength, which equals 4333.2 Angstrom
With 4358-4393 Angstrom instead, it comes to 4368.2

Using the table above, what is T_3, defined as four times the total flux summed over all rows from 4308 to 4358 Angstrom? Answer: 1123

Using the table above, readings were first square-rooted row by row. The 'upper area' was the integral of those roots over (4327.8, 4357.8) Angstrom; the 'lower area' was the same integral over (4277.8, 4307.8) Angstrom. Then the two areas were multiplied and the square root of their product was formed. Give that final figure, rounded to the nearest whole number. 109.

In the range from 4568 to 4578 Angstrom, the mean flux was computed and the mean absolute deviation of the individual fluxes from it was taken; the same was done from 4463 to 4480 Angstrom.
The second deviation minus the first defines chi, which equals 0.07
